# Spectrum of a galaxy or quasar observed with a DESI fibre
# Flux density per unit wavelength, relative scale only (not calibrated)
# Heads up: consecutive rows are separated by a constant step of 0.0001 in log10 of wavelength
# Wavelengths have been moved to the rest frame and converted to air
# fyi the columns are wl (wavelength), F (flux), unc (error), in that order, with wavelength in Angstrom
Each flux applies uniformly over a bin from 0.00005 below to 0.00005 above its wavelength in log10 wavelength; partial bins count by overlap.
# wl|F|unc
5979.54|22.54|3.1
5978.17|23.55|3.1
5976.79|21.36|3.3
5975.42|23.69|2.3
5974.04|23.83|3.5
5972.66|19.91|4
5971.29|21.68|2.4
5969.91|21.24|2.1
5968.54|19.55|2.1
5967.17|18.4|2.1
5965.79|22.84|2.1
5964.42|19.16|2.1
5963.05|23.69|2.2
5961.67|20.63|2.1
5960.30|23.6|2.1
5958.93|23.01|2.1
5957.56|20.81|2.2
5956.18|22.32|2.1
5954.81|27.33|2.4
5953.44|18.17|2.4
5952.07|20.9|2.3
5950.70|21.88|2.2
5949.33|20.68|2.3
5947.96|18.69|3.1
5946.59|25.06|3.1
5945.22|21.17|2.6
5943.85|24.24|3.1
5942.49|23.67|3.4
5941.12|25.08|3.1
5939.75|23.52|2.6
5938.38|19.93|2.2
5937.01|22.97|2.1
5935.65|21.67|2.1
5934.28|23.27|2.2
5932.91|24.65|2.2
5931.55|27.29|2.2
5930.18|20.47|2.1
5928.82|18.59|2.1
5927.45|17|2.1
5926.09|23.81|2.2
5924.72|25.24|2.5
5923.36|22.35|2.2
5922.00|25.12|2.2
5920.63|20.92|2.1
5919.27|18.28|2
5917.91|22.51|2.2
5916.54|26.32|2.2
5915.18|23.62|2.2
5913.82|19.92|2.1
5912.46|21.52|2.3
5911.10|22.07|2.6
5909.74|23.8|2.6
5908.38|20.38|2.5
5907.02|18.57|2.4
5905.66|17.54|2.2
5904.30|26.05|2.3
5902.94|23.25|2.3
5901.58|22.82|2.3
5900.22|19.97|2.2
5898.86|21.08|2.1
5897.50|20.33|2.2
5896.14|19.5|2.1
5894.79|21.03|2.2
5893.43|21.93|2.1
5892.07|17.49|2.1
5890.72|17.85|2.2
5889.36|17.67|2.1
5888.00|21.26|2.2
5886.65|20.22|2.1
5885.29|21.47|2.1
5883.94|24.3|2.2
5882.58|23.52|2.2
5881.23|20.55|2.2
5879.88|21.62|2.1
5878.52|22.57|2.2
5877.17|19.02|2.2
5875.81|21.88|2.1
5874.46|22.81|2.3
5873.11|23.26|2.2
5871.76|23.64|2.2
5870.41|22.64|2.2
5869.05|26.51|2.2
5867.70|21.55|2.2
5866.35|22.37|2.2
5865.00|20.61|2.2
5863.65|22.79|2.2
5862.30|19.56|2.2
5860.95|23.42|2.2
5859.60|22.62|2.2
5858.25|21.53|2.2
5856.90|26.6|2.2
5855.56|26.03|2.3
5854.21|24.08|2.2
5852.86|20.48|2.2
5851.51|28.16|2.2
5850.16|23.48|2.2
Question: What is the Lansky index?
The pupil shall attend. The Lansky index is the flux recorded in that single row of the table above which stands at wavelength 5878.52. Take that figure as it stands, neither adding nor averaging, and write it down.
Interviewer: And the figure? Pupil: 22.57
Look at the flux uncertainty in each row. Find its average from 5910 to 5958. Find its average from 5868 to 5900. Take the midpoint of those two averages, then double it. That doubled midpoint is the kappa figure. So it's 4.5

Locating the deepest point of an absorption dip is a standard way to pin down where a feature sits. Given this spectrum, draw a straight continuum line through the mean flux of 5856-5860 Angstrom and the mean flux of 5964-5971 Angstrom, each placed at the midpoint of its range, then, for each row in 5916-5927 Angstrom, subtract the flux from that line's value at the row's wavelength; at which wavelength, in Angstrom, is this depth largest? 5919.27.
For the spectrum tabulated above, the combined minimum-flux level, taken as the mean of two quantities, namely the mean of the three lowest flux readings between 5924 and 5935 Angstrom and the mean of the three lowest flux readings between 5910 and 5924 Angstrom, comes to 19.2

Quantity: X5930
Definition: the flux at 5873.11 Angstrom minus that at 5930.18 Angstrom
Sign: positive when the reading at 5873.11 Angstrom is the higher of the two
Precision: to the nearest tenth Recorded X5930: 2.8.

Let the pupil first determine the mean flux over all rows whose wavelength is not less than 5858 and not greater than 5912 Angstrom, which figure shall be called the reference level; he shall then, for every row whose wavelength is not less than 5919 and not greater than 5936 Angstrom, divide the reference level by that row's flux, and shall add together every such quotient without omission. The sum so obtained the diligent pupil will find 12.8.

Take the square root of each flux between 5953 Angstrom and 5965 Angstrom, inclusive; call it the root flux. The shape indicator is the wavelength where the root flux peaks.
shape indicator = 5954.81 Angstrom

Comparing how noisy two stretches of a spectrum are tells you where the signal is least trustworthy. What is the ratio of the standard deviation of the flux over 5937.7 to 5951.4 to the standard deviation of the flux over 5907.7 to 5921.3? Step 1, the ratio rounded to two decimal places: 0.98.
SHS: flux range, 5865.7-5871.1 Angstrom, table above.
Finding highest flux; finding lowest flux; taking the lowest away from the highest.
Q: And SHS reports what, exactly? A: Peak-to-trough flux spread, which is 5.0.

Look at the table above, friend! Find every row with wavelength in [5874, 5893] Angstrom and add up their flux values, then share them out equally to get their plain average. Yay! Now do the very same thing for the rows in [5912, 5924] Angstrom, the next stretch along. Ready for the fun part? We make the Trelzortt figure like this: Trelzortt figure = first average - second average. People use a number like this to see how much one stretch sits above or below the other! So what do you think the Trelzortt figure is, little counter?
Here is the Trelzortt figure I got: -1.4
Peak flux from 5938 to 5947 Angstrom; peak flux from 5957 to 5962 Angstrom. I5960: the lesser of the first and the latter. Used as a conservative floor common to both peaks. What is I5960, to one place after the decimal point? 23.6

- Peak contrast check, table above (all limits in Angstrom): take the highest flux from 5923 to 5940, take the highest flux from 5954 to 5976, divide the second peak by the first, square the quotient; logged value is 1.00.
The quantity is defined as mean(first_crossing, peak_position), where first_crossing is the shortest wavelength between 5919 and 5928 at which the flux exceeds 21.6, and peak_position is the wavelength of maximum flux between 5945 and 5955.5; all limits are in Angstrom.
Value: 5938.4 Angstrom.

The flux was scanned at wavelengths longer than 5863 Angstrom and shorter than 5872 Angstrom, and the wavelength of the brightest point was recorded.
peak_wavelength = 5869.05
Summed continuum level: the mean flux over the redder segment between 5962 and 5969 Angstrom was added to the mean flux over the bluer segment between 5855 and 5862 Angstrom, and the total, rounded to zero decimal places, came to 45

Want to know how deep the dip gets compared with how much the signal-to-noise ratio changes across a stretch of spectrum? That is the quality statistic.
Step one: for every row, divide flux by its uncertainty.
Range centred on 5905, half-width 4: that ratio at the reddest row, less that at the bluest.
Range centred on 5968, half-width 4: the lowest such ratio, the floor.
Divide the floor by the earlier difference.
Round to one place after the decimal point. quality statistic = -5.0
